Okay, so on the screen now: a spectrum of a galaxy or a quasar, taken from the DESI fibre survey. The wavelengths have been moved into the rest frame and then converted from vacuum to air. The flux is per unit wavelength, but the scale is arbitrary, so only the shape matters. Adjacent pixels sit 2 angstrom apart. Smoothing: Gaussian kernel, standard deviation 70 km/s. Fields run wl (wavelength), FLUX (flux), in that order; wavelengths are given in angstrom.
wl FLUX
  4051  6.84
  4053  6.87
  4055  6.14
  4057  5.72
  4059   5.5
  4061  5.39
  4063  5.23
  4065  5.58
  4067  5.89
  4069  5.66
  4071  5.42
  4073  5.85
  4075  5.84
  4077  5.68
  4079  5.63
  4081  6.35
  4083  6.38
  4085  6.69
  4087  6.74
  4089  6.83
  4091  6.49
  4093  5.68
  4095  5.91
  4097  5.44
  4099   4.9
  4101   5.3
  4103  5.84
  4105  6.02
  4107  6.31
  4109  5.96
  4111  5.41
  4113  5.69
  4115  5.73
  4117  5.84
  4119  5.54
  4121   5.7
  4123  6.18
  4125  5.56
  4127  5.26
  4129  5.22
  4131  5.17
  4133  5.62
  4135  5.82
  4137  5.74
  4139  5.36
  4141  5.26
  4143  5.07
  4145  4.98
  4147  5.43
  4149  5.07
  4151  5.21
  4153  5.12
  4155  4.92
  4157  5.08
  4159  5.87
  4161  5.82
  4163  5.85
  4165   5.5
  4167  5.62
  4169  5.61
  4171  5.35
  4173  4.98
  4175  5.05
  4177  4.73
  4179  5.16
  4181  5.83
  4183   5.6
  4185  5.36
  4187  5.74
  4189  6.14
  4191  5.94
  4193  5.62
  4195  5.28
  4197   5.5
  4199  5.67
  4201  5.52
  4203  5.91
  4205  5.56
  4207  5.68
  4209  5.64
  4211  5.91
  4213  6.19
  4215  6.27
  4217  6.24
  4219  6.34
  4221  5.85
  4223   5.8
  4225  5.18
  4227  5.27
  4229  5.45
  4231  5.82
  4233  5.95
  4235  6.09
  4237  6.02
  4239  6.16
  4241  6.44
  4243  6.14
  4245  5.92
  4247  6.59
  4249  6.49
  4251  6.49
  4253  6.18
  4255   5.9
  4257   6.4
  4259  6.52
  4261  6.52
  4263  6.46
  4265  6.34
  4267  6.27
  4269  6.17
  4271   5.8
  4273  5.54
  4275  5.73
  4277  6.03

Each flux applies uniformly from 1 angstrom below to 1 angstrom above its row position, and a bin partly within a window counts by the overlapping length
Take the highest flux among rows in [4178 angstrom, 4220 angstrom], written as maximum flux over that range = 6.34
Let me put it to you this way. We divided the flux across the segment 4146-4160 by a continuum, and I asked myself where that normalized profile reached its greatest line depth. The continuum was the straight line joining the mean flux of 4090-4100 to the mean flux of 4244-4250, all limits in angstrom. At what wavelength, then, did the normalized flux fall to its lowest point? 4155 angstrom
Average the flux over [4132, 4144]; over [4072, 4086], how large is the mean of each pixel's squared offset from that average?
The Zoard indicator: 0.48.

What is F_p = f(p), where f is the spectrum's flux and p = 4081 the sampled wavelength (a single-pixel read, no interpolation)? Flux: 6.35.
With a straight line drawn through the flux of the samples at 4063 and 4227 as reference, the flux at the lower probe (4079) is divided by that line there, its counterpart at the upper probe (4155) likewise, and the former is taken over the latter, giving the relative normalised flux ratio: 1.15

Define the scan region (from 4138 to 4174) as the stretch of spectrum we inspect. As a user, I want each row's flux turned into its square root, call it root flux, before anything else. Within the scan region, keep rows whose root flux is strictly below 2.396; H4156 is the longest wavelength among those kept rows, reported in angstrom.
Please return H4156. 4173 angstrom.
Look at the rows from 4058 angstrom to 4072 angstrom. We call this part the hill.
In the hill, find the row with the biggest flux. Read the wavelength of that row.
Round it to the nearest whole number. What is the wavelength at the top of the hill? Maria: 4067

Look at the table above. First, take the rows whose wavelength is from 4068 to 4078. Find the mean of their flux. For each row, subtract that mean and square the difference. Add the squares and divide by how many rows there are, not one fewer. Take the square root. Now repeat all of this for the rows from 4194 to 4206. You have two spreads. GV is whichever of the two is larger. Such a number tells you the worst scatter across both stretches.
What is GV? 0.19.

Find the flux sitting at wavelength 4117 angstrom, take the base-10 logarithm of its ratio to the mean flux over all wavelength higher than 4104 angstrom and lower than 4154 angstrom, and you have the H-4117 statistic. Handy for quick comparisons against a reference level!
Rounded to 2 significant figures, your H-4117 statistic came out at 0.024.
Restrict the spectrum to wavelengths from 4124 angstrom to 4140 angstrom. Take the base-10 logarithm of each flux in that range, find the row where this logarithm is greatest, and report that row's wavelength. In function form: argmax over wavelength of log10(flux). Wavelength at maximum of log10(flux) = 4135 angstrom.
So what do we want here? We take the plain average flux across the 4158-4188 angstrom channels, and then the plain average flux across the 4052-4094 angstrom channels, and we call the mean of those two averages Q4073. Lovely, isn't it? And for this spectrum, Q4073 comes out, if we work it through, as 5.73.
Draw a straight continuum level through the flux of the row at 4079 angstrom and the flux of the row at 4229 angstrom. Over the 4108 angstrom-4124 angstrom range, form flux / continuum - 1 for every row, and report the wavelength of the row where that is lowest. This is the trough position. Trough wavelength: 4111 angstrom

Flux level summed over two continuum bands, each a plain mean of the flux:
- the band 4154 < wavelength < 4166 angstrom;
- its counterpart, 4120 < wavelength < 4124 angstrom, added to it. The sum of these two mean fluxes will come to 11.4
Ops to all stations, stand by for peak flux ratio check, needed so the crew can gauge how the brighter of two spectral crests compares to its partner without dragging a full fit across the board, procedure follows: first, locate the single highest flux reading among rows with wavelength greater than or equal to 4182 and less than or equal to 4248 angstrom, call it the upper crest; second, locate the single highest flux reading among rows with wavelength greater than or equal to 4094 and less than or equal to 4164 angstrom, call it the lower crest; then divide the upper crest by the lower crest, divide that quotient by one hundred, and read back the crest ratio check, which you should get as 0.0104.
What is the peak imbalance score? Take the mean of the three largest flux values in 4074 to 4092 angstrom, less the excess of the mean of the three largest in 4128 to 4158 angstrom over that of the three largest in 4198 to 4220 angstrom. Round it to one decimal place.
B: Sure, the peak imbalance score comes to 7.3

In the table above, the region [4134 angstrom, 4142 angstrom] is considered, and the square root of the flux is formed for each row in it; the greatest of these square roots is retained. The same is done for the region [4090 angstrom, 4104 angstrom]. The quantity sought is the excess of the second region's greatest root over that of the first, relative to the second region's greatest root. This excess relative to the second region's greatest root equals 0.05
